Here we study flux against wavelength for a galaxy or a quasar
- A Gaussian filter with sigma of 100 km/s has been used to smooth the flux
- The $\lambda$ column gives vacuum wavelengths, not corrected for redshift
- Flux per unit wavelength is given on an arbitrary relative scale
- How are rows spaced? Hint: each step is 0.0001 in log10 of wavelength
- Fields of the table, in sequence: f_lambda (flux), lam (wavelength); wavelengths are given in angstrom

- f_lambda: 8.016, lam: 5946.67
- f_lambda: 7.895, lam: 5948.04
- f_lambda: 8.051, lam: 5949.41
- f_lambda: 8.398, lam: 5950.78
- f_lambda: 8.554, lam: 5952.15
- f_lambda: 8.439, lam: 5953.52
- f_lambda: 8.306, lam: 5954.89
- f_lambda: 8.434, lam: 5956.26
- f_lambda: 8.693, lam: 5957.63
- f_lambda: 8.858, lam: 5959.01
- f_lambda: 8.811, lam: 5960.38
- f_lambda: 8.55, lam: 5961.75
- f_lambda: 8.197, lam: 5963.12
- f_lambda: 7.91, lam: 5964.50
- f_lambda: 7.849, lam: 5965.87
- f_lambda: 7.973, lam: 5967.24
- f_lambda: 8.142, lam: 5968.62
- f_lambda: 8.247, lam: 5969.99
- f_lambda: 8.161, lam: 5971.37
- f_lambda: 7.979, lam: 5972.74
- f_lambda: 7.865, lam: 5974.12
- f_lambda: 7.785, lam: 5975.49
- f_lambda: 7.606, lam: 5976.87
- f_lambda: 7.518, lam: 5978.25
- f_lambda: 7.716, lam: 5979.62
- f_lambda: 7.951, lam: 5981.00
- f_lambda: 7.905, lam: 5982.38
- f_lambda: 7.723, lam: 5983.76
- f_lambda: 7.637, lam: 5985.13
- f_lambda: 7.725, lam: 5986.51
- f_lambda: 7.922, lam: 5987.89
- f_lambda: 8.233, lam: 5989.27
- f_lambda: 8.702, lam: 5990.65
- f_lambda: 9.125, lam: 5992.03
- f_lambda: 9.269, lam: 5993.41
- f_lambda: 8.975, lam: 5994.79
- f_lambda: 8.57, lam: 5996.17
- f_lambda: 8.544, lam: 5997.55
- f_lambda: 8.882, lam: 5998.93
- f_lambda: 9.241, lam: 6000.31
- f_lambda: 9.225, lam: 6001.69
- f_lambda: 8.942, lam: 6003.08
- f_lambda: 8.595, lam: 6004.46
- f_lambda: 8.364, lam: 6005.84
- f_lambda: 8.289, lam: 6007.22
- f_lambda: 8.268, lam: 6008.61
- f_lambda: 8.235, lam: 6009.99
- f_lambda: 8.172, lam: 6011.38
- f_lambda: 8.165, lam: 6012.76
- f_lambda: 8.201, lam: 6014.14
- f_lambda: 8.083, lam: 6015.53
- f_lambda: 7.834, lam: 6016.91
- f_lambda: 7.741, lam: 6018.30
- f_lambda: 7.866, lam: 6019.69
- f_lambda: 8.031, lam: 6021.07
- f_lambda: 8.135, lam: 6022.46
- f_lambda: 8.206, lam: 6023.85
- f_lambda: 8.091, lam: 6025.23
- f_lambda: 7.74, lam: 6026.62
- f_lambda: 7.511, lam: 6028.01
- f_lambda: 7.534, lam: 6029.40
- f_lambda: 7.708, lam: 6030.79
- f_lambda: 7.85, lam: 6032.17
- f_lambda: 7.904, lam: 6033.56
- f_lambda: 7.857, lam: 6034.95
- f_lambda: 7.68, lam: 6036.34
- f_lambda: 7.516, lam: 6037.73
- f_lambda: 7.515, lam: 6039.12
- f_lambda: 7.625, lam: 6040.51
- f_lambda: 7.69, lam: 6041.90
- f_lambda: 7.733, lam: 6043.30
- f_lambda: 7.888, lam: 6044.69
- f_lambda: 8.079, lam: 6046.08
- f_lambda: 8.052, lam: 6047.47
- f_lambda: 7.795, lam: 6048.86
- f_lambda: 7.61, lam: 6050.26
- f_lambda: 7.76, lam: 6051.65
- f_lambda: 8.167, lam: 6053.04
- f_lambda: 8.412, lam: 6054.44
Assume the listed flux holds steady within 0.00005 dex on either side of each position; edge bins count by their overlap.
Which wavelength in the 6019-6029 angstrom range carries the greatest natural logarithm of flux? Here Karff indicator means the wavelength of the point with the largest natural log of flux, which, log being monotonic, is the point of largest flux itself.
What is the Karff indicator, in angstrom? 6023.85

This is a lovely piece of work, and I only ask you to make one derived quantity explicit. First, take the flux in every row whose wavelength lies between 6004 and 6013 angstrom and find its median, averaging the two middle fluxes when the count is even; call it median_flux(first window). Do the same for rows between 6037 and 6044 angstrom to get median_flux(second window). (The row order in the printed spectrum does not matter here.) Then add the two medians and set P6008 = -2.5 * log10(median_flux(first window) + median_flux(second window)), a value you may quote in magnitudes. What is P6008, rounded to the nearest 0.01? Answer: -3.00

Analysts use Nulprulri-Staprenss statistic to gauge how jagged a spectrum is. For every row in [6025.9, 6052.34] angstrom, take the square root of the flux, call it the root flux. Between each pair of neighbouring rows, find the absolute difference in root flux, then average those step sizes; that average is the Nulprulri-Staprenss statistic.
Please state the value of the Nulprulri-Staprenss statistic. 0.022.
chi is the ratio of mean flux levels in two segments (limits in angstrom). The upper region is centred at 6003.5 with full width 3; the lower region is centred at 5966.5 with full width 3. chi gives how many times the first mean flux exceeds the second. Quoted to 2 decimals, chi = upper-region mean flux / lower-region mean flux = 1.11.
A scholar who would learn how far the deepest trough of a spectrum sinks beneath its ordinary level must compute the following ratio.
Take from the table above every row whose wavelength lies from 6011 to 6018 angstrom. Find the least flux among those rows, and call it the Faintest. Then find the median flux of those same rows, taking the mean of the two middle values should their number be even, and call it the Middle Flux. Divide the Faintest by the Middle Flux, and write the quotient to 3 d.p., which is 0.959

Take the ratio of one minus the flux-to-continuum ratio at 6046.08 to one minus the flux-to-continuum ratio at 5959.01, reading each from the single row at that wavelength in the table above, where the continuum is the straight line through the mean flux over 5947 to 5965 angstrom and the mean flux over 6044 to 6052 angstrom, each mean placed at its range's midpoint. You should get 0.4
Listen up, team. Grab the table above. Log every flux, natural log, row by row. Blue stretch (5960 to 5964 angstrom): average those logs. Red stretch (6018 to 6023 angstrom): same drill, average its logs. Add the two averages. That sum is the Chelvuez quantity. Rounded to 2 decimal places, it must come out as 4.21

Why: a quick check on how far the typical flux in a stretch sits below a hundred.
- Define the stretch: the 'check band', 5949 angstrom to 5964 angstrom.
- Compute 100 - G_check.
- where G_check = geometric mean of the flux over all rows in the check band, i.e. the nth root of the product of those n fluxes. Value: 91.5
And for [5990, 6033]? 91.7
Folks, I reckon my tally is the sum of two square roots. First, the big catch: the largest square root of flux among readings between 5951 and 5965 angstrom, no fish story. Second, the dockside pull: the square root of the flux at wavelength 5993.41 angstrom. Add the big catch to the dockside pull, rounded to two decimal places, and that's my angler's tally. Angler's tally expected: 6.02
